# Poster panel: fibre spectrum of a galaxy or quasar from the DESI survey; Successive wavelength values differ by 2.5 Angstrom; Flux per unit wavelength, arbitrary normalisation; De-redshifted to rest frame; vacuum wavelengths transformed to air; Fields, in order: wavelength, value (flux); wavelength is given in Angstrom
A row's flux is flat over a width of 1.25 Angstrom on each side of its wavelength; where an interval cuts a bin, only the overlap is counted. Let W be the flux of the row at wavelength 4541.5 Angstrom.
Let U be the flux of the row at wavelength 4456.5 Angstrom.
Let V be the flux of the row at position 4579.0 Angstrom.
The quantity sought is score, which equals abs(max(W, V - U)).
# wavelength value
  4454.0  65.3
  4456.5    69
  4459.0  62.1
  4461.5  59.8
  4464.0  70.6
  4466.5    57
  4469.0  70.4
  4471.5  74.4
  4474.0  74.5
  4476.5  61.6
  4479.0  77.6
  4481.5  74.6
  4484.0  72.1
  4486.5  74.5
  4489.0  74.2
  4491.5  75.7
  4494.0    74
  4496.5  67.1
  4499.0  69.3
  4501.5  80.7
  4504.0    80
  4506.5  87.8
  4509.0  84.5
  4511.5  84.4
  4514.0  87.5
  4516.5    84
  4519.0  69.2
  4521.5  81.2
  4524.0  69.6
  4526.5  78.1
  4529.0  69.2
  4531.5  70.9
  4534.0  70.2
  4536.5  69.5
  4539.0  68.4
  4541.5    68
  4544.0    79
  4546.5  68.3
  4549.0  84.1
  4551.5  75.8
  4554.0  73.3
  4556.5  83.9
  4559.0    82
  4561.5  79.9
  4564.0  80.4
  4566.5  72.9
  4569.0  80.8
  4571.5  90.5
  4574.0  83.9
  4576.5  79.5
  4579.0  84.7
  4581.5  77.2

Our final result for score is 68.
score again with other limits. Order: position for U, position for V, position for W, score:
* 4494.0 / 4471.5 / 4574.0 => 84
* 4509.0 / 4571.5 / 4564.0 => 80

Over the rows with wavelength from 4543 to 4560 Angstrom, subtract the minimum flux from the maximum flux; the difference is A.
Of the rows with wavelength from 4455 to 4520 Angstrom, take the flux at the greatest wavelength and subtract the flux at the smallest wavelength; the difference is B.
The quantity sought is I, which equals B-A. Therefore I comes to -16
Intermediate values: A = 15.8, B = 0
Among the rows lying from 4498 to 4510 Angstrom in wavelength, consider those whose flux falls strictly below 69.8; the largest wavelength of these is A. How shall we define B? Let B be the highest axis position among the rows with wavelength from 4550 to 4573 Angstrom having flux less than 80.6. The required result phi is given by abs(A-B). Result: 67.5 Angstrom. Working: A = 4499.0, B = 4566.5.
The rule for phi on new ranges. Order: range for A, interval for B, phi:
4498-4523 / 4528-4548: 27.5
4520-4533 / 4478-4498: 32.5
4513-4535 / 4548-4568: 37.5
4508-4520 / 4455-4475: 45.0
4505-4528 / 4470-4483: 42.5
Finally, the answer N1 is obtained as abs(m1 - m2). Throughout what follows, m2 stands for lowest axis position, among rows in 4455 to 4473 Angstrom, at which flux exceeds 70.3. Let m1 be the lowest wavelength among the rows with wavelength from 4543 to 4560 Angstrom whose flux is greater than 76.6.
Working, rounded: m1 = 4544.0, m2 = 4464.0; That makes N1 80.0 Angstrom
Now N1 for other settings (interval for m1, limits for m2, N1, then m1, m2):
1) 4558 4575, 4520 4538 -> 37.5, 4559.0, 4521.5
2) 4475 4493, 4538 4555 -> 65.0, 4479.0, 4544.0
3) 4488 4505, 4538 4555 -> 42.5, 4501.5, 4544.0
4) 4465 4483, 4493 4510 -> 15.0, 4479.0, 4494.0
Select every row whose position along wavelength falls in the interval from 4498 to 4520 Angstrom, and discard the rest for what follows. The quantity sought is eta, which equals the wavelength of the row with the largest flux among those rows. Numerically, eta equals 4506.5 Angstrom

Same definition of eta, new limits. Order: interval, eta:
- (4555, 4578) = 4571.5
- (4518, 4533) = 4521.5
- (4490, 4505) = 4501.5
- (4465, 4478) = 4474.0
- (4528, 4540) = 4531.5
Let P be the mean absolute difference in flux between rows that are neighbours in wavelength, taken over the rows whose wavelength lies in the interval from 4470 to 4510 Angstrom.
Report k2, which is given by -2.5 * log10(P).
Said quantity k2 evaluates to -1.71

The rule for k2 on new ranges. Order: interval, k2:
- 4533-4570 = -1.91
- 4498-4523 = -2.00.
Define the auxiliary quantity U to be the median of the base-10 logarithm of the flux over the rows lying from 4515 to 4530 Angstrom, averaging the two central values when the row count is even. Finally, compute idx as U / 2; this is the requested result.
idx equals 0.934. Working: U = 1.87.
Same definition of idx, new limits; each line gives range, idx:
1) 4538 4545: 0.918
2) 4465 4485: 0.932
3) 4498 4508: 0.952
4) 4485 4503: 0.935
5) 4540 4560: 0.944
